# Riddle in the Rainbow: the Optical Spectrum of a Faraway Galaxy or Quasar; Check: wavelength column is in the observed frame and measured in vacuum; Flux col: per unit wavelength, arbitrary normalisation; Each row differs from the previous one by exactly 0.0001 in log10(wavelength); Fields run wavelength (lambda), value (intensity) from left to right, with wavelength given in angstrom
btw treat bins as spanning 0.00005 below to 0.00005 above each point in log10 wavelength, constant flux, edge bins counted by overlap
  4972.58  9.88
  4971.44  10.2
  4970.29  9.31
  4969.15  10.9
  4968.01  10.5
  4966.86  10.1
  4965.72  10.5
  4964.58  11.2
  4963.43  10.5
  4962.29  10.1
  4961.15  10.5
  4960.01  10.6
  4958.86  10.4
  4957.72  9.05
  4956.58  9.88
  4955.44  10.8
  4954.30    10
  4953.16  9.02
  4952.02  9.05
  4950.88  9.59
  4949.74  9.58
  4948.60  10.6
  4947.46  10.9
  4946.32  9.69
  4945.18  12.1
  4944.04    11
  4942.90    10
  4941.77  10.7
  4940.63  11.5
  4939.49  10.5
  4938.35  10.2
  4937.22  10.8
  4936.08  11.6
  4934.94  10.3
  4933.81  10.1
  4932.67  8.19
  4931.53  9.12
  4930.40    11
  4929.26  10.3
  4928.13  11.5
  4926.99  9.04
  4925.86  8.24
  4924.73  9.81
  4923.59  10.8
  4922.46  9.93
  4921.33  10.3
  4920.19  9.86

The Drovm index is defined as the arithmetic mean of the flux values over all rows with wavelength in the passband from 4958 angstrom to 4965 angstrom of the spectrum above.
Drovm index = 10.5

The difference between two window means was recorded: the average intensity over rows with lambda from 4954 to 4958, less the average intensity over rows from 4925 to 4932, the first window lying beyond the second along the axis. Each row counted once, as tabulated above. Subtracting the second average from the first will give 0.1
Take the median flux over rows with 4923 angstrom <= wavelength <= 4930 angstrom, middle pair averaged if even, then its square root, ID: 3.17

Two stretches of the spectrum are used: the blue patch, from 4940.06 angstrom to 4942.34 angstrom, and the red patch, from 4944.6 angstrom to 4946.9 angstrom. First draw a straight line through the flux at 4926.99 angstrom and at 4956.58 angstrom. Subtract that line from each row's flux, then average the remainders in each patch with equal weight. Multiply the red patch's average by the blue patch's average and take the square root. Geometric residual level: 1.5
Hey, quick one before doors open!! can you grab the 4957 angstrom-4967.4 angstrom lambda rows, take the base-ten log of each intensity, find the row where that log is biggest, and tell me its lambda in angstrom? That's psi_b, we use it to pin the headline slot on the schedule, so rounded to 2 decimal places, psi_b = 4964.58 angstrom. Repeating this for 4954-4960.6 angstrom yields 4955.44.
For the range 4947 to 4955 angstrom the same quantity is 4947.46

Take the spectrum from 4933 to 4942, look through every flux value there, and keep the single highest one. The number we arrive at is 11.6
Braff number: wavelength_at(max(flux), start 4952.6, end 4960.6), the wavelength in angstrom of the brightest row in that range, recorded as 4955.44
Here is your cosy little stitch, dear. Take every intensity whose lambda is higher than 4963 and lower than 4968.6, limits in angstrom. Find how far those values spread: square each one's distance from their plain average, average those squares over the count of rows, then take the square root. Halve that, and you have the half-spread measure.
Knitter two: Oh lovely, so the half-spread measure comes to 0.18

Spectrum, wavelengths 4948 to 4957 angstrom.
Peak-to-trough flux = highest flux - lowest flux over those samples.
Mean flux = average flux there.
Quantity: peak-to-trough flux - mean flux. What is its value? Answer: -8.0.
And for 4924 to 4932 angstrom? -6.6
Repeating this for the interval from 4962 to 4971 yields -8.5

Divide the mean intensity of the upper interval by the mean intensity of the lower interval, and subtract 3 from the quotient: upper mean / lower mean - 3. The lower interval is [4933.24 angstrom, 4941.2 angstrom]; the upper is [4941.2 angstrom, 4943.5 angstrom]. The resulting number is -2.03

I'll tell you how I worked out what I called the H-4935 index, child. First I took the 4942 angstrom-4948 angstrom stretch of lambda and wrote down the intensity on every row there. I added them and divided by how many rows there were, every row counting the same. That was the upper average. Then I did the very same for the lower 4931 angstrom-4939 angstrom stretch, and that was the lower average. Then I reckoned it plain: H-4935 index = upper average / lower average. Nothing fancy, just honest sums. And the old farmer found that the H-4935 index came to 1.069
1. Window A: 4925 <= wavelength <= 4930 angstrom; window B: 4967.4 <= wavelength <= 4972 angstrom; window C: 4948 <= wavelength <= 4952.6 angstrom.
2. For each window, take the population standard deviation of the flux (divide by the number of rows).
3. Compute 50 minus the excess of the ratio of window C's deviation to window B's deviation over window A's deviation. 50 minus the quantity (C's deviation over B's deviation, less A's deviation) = 50.3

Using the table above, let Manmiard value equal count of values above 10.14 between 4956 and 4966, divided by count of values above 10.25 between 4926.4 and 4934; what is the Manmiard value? 2.00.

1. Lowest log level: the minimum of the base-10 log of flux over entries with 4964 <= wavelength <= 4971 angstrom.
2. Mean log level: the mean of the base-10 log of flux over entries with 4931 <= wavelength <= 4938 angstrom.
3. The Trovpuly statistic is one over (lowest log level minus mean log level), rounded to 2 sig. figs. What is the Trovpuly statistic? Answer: -34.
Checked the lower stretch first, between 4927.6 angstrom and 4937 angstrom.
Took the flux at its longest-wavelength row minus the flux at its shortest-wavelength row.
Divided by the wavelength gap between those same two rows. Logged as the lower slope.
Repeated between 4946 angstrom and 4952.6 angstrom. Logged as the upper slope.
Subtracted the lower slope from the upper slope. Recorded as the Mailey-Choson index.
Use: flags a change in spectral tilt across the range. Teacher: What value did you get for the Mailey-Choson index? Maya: -0.1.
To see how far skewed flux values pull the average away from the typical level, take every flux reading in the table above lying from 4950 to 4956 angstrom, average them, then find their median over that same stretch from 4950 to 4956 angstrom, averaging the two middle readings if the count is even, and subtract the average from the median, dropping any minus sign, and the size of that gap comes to 0.10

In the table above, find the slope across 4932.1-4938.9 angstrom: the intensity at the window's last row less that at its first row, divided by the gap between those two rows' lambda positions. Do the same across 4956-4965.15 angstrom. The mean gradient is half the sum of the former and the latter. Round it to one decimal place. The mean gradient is 0.3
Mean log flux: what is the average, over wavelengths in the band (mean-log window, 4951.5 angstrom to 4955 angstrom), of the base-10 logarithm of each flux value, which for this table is 0.97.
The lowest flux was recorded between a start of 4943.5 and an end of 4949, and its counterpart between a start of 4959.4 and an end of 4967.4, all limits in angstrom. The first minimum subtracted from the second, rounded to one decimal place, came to 0.4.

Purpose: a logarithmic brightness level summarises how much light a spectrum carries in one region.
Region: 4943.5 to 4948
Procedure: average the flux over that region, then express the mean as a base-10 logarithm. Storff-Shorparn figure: 1.038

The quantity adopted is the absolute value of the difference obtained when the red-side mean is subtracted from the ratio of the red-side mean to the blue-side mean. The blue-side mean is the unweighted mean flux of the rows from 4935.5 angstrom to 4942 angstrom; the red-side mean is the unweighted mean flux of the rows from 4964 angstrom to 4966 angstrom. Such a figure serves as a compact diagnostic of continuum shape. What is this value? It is 9.9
